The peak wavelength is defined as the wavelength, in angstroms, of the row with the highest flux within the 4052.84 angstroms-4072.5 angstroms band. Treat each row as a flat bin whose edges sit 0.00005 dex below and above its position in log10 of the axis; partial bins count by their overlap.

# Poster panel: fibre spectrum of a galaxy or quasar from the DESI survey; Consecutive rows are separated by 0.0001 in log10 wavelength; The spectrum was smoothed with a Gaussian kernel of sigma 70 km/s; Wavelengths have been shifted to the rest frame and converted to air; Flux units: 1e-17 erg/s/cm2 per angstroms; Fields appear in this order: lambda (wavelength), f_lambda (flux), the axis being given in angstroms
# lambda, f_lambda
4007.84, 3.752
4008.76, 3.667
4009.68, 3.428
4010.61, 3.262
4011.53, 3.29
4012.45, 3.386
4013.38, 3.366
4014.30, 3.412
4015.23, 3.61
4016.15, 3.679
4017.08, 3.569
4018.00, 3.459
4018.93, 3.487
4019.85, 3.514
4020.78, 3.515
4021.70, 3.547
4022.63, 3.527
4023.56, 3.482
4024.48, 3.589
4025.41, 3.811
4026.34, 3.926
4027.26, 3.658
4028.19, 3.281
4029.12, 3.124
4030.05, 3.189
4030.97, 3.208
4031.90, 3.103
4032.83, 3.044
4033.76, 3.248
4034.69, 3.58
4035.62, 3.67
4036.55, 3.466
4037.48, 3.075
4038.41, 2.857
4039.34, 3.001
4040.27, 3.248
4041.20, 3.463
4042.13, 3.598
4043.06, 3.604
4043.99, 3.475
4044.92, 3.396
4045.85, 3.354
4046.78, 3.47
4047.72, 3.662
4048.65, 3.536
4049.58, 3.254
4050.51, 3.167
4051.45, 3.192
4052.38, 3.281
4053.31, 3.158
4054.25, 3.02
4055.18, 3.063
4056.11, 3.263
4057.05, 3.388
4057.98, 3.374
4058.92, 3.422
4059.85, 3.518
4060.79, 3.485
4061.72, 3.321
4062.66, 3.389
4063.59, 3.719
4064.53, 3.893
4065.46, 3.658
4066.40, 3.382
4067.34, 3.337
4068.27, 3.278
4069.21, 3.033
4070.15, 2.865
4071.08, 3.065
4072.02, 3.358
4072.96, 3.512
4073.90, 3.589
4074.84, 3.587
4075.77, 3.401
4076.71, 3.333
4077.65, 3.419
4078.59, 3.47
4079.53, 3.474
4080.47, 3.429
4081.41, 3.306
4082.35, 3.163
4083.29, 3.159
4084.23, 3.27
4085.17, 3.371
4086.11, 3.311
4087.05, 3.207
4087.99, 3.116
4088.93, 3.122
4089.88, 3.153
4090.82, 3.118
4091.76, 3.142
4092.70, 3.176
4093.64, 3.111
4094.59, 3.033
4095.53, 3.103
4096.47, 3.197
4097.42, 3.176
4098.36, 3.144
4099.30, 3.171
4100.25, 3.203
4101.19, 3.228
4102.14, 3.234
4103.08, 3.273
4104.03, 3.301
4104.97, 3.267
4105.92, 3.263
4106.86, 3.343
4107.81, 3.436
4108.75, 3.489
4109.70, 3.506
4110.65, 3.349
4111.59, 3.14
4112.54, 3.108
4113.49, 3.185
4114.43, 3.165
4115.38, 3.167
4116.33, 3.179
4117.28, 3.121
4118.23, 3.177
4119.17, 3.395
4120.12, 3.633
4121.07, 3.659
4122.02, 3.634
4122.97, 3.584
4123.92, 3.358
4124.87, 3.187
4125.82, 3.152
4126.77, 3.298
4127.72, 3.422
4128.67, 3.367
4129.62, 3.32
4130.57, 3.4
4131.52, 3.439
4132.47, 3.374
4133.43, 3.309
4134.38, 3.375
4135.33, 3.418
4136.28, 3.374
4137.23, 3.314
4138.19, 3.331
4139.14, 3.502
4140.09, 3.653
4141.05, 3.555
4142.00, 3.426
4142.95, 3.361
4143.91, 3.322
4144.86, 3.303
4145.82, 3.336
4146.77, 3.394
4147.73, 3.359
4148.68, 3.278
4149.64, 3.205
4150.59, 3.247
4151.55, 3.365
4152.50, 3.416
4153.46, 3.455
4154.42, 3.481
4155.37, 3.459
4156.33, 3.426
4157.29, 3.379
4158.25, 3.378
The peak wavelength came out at 4064.53 angstroms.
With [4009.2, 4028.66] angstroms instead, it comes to 4026.34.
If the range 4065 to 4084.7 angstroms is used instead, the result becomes 4065.46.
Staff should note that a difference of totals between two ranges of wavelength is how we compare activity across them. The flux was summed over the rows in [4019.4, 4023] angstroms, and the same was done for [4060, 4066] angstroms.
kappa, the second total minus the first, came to 7.4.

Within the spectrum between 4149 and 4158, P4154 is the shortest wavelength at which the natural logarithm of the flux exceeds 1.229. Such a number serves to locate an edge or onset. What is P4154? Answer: 4153.46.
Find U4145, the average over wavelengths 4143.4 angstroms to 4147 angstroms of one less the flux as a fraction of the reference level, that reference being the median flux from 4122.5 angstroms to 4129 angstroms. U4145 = 0.01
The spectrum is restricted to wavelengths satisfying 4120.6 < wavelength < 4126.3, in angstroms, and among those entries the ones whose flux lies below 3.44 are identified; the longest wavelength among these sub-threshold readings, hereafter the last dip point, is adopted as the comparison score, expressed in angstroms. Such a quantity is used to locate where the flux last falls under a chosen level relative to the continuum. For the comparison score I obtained 4125.82 angstroms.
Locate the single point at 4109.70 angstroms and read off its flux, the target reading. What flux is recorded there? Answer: 3.506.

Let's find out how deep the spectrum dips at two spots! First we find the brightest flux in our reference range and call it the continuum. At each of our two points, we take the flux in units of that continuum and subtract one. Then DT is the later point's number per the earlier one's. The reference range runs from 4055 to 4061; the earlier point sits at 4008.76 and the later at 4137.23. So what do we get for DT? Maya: -1.4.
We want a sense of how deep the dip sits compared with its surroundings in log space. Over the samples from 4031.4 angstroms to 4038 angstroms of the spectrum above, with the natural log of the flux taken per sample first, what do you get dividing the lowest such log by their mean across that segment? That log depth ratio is 0.93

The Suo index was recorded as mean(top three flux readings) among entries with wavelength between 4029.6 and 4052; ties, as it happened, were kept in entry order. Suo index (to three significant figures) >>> 3.65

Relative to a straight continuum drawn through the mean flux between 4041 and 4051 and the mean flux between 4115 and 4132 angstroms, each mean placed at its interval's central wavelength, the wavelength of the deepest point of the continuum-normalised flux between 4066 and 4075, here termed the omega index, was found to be 4070.15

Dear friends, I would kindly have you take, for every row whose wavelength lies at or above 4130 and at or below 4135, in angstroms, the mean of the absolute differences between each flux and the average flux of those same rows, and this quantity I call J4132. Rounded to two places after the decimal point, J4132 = 0.03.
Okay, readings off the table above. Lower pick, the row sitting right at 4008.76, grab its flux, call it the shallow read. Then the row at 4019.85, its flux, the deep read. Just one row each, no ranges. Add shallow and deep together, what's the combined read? 7.2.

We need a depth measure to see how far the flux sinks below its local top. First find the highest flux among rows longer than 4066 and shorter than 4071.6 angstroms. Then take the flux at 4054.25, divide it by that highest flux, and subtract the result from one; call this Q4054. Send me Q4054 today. 0.11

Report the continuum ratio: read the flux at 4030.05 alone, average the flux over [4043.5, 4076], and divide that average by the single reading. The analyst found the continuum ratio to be 1.06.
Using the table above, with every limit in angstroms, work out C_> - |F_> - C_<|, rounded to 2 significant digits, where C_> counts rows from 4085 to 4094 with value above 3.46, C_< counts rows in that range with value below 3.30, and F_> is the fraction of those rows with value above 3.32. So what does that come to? -7.9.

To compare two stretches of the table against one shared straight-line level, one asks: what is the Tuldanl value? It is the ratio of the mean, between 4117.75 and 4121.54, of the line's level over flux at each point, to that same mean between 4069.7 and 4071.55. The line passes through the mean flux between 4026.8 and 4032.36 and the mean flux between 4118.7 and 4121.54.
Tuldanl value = 0.90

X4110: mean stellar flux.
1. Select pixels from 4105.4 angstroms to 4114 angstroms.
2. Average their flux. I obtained 3.31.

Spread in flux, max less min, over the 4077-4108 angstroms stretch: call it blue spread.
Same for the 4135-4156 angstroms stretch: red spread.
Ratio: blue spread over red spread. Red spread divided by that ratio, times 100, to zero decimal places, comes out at 46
